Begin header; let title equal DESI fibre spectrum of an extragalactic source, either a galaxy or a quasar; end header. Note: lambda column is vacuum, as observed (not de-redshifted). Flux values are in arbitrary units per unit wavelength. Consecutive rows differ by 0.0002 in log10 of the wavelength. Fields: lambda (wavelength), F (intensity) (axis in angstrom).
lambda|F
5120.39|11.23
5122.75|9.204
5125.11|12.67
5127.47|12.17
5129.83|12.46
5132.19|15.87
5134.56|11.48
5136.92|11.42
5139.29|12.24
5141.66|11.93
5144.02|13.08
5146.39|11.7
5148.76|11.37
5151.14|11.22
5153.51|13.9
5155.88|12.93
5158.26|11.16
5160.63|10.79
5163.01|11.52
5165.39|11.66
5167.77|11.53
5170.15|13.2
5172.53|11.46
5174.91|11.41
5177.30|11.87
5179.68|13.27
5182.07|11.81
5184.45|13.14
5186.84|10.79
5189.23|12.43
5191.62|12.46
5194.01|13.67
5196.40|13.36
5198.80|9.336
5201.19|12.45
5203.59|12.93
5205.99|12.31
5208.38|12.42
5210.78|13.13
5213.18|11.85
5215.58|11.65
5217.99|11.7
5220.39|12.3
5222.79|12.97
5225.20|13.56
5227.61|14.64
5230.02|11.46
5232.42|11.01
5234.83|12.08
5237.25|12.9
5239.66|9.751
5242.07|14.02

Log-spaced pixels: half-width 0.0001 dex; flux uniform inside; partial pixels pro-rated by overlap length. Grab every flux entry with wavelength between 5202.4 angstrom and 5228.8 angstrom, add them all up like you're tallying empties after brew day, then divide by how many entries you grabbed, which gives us 12.7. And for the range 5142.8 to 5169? 11.9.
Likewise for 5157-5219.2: 12.1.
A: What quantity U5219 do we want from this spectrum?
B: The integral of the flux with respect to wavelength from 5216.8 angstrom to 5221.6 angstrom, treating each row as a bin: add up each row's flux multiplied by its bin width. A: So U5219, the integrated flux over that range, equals 58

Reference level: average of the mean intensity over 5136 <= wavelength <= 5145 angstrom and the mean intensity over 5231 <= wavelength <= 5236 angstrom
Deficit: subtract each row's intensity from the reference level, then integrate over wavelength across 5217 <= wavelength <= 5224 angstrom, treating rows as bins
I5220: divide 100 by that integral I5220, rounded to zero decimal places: -30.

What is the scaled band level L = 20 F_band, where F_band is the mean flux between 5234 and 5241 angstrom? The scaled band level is 232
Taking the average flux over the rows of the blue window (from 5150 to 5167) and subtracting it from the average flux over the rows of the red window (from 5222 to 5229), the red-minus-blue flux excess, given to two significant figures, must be 1.8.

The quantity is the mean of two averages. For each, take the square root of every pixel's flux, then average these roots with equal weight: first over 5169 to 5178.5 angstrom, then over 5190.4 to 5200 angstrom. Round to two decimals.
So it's 3.47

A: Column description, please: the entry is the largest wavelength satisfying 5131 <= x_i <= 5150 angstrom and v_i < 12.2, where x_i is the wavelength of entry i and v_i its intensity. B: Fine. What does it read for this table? 5148.76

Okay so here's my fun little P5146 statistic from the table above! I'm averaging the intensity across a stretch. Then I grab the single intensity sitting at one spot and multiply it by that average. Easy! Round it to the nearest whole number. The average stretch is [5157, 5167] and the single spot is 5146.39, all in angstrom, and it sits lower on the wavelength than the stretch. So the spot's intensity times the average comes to 132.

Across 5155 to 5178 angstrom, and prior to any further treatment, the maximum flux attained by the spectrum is 13.2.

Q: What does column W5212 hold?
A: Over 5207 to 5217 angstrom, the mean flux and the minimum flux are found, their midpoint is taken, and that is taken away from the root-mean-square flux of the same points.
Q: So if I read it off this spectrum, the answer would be 0.32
